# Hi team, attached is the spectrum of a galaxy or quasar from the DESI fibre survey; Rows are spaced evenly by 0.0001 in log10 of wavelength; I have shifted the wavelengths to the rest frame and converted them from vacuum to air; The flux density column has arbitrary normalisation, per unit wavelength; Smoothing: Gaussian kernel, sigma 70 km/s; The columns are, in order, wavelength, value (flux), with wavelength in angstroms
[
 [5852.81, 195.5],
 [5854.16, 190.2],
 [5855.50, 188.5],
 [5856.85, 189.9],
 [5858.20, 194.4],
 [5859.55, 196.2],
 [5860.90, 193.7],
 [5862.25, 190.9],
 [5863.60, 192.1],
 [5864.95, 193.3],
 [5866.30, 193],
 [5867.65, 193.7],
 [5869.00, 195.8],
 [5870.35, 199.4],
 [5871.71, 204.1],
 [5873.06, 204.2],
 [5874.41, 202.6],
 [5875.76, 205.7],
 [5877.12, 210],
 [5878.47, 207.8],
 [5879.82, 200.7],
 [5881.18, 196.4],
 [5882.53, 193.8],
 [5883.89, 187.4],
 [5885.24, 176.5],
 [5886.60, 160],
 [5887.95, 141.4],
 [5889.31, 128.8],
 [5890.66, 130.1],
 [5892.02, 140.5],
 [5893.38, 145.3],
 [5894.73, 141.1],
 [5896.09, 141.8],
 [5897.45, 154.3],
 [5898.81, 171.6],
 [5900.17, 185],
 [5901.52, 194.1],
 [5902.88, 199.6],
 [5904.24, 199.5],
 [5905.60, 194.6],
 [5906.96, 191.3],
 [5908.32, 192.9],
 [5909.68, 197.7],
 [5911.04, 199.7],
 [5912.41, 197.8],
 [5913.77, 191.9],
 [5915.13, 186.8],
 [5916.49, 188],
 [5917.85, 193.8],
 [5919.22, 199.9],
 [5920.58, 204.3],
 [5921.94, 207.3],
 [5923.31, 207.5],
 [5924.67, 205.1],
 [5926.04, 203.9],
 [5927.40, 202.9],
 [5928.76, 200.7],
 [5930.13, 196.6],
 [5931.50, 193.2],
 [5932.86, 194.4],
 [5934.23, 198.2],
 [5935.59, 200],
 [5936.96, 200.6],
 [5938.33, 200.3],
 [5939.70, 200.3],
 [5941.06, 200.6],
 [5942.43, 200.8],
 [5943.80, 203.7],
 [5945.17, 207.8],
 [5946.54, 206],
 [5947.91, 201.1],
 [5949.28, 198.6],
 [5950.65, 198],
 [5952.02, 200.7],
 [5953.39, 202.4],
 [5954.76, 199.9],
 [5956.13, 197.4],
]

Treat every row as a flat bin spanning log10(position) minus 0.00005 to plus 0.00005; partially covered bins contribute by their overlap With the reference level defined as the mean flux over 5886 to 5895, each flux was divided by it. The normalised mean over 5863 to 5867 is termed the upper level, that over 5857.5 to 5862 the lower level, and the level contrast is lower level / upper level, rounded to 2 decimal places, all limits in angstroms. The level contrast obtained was 1.01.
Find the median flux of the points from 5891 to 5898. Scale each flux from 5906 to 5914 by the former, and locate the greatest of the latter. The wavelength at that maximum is 5911.04 angstroms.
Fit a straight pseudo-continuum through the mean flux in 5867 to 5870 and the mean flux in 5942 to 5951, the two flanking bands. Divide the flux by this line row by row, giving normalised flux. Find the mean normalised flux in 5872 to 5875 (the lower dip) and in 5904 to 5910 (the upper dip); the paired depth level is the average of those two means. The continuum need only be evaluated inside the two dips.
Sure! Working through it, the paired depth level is 1.01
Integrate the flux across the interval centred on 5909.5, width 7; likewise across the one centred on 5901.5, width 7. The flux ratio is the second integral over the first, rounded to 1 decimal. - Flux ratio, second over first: 1.0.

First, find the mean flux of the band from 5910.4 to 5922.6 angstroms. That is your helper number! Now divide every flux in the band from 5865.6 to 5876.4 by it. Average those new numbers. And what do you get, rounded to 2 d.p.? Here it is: 1.02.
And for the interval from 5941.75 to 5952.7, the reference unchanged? 1.03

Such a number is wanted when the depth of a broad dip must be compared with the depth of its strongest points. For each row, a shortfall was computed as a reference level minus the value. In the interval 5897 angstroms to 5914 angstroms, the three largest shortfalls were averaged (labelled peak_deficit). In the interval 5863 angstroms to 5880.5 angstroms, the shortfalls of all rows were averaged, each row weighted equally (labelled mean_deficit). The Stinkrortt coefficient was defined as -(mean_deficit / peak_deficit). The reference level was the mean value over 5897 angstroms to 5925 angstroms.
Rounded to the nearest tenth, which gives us 0.3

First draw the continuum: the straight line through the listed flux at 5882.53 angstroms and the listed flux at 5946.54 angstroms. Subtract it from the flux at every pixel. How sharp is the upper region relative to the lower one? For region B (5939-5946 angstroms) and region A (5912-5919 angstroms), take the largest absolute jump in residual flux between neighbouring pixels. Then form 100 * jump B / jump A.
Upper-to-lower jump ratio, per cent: 62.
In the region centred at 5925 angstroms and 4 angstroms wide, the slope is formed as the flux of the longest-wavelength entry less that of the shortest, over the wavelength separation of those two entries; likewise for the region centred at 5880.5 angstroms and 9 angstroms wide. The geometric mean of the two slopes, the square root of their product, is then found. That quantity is 2.1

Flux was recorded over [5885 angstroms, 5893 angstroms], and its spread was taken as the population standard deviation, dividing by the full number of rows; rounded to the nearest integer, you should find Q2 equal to 17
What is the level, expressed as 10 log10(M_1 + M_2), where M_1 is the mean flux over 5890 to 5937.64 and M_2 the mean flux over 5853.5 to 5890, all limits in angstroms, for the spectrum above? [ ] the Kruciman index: 25.8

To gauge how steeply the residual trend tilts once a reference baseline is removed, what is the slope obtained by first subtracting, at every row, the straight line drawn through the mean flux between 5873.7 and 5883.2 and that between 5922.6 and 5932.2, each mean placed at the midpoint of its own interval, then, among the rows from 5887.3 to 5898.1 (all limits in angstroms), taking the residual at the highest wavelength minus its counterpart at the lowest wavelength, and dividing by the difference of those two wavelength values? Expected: 1.4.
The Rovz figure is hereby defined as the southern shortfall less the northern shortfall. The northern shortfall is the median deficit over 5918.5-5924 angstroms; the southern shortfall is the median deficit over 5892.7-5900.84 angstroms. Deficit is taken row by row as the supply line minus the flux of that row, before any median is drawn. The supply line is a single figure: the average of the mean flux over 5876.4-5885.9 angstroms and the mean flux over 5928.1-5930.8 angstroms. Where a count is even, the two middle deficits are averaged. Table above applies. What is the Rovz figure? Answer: 56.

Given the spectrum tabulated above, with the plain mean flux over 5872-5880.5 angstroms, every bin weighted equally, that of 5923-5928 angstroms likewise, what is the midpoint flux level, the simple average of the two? 205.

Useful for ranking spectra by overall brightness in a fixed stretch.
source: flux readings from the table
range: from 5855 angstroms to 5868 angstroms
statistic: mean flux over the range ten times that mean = 1926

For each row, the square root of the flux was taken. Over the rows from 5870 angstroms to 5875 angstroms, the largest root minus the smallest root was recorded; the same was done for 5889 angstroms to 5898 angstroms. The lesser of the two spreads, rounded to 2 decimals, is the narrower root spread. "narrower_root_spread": 0.17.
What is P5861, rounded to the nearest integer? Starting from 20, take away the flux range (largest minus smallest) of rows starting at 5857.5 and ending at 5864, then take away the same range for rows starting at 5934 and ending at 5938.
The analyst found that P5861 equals 12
